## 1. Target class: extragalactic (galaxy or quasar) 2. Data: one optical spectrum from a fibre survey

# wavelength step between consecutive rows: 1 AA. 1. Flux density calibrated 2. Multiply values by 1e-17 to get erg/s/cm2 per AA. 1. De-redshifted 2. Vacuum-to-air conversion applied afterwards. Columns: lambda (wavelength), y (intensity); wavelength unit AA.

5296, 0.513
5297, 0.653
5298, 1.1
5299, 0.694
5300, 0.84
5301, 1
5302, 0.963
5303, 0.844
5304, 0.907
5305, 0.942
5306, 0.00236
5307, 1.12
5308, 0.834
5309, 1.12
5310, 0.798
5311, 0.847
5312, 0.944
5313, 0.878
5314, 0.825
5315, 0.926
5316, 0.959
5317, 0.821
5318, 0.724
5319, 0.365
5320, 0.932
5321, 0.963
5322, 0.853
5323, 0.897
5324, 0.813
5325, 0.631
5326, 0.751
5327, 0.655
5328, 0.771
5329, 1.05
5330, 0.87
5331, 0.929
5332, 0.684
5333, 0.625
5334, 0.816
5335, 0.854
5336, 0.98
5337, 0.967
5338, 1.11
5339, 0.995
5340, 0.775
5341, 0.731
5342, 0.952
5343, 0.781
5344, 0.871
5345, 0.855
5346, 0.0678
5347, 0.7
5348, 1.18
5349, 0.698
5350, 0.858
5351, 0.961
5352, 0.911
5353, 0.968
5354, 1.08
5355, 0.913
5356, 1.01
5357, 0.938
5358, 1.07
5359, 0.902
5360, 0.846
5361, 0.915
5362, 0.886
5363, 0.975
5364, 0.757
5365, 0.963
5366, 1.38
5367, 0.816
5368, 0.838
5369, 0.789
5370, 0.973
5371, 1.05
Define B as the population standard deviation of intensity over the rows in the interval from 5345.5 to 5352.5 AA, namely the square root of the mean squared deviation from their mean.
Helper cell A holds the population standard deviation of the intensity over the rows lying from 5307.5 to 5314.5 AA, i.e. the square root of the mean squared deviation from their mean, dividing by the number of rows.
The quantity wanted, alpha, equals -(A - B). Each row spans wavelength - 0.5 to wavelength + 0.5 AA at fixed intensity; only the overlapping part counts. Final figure 0.22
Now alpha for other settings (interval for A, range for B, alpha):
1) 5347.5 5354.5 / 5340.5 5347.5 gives 0.13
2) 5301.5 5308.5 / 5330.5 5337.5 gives -0.21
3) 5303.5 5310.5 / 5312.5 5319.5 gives -0.17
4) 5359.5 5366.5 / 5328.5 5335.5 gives -0.05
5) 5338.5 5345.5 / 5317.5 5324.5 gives 0.10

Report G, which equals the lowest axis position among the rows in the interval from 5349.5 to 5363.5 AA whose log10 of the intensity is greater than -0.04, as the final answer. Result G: 5351 AA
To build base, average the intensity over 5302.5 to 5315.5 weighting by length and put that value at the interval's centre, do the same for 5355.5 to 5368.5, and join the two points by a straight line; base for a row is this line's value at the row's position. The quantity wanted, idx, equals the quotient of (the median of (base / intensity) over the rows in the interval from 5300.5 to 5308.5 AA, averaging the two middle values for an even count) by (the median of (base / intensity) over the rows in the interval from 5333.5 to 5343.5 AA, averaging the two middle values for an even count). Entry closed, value 0.90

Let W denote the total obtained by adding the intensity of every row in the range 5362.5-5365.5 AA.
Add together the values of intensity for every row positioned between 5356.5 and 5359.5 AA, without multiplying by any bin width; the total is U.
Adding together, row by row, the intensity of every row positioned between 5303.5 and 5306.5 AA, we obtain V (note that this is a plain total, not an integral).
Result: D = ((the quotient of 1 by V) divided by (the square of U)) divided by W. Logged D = 0.0237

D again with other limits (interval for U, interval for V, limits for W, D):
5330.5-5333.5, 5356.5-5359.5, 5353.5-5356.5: 0.0228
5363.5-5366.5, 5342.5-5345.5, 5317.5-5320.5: 0.0205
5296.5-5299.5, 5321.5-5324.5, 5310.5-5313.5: 0.0244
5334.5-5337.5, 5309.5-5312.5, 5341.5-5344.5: 0.0189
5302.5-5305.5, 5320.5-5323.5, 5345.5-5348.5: 0.0261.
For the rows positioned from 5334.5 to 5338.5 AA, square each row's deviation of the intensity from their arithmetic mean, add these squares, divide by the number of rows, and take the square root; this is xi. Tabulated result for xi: 0.09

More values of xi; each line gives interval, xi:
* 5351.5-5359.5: 0.07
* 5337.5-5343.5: 0.14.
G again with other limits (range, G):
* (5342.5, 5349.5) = 5348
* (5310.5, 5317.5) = 5312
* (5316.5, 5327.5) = 5320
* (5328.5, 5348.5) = 5329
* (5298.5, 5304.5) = 5301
